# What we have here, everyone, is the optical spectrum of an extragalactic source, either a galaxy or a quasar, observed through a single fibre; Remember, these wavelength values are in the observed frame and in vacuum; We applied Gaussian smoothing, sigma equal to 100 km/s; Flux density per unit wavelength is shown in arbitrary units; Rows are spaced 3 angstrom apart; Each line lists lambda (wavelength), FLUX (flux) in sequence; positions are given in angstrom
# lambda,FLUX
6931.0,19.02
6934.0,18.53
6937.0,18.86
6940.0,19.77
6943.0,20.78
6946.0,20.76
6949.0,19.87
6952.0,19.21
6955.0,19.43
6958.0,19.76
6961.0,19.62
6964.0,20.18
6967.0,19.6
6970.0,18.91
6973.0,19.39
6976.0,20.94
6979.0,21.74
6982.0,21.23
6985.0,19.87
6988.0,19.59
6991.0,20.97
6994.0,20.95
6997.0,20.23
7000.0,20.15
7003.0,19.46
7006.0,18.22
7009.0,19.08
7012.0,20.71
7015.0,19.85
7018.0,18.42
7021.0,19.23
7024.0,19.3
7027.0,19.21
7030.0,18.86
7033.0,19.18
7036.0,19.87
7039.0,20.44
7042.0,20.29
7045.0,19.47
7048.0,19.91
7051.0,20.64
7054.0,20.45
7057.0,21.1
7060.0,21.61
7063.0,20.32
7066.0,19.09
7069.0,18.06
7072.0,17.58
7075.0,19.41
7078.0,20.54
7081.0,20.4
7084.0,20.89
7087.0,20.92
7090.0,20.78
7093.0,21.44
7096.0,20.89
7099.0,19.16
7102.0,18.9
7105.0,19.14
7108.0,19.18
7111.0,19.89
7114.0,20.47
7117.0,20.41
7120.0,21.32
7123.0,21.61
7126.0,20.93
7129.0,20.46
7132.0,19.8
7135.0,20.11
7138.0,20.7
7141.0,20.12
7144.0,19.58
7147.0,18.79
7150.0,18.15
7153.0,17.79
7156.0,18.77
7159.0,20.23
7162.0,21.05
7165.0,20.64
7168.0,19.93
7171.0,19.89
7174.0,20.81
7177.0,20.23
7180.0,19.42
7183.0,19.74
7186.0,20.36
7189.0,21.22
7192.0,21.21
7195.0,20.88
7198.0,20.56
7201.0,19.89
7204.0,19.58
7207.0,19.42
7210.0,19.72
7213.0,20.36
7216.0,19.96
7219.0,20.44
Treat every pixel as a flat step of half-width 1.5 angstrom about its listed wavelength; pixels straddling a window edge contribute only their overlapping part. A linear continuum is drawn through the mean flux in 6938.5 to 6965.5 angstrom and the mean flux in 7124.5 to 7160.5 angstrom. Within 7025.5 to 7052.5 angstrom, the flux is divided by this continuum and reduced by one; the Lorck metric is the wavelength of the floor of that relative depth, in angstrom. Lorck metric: 7030.0 angstrom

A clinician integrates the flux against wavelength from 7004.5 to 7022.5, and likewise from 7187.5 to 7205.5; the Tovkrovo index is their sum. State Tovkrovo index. 717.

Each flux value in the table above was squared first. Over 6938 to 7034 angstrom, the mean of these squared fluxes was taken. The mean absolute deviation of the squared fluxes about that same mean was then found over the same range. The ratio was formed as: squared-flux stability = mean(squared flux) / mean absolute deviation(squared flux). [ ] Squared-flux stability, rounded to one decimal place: 14.8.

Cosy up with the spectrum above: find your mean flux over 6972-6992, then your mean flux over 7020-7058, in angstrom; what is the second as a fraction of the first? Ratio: 0.97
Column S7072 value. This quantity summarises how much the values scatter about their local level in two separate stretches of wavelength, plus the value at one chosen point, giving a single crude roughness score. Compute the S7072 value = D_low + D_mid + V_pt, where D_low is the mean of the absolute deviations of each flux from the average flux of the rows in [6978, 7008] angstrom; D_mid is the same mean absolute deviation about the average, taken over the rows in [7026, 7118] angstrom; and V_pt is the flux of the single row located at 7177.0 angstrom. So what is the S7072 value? 21.8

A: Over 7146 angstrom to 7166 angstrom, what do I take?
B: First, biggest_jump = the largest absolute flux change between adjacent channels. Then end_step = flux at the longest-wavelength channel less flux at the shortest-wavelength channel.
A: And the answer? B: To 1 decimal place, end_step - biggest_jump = 0.4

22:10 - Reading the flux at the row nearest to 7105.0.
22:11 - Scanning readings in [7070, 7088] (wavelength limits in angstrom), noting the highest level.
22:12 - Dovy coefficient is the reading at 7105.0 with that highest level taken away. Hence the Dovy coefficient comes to -1.8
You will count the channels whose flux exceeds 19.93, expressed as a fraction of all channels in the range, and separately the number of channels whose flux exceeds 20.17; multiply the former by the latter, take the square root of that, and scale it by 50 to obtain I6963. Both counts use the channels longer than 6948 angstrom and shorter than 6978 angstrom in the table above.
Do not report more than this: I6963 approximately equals 32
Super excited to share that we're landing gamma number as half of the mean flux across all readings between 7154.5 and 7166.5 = 10.1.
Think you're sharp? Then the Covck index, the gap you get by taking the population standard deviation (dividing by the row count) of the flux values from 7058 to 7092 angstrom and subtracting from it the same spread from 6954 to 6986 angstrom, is 0.4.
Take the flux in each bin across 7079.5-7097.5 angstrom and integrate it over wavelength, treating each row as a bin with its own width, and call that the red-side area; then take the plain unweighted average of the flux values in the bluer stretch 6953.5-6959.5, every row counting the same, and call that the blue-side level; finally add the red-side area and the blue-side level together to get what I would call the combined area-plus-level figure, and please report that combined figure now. 396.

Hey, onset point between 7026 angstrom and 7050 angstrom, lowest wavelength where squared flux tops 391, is 7036.0 angstrom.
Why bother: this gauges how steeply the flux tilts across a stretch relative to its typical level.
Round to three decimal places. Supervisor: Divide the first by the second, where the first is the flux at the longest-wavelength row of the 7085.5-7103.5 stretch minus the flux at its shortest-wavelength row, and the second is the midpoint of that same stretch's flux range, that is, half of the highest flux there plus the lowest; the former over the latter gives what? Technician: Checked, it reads -0.100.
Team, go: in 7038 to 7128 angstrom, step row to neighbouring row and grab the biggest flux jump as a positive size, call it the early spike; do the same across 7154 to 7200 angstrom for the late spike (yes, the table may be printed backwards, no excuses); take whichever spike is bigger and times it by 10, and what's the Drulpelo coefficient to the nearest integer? 18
